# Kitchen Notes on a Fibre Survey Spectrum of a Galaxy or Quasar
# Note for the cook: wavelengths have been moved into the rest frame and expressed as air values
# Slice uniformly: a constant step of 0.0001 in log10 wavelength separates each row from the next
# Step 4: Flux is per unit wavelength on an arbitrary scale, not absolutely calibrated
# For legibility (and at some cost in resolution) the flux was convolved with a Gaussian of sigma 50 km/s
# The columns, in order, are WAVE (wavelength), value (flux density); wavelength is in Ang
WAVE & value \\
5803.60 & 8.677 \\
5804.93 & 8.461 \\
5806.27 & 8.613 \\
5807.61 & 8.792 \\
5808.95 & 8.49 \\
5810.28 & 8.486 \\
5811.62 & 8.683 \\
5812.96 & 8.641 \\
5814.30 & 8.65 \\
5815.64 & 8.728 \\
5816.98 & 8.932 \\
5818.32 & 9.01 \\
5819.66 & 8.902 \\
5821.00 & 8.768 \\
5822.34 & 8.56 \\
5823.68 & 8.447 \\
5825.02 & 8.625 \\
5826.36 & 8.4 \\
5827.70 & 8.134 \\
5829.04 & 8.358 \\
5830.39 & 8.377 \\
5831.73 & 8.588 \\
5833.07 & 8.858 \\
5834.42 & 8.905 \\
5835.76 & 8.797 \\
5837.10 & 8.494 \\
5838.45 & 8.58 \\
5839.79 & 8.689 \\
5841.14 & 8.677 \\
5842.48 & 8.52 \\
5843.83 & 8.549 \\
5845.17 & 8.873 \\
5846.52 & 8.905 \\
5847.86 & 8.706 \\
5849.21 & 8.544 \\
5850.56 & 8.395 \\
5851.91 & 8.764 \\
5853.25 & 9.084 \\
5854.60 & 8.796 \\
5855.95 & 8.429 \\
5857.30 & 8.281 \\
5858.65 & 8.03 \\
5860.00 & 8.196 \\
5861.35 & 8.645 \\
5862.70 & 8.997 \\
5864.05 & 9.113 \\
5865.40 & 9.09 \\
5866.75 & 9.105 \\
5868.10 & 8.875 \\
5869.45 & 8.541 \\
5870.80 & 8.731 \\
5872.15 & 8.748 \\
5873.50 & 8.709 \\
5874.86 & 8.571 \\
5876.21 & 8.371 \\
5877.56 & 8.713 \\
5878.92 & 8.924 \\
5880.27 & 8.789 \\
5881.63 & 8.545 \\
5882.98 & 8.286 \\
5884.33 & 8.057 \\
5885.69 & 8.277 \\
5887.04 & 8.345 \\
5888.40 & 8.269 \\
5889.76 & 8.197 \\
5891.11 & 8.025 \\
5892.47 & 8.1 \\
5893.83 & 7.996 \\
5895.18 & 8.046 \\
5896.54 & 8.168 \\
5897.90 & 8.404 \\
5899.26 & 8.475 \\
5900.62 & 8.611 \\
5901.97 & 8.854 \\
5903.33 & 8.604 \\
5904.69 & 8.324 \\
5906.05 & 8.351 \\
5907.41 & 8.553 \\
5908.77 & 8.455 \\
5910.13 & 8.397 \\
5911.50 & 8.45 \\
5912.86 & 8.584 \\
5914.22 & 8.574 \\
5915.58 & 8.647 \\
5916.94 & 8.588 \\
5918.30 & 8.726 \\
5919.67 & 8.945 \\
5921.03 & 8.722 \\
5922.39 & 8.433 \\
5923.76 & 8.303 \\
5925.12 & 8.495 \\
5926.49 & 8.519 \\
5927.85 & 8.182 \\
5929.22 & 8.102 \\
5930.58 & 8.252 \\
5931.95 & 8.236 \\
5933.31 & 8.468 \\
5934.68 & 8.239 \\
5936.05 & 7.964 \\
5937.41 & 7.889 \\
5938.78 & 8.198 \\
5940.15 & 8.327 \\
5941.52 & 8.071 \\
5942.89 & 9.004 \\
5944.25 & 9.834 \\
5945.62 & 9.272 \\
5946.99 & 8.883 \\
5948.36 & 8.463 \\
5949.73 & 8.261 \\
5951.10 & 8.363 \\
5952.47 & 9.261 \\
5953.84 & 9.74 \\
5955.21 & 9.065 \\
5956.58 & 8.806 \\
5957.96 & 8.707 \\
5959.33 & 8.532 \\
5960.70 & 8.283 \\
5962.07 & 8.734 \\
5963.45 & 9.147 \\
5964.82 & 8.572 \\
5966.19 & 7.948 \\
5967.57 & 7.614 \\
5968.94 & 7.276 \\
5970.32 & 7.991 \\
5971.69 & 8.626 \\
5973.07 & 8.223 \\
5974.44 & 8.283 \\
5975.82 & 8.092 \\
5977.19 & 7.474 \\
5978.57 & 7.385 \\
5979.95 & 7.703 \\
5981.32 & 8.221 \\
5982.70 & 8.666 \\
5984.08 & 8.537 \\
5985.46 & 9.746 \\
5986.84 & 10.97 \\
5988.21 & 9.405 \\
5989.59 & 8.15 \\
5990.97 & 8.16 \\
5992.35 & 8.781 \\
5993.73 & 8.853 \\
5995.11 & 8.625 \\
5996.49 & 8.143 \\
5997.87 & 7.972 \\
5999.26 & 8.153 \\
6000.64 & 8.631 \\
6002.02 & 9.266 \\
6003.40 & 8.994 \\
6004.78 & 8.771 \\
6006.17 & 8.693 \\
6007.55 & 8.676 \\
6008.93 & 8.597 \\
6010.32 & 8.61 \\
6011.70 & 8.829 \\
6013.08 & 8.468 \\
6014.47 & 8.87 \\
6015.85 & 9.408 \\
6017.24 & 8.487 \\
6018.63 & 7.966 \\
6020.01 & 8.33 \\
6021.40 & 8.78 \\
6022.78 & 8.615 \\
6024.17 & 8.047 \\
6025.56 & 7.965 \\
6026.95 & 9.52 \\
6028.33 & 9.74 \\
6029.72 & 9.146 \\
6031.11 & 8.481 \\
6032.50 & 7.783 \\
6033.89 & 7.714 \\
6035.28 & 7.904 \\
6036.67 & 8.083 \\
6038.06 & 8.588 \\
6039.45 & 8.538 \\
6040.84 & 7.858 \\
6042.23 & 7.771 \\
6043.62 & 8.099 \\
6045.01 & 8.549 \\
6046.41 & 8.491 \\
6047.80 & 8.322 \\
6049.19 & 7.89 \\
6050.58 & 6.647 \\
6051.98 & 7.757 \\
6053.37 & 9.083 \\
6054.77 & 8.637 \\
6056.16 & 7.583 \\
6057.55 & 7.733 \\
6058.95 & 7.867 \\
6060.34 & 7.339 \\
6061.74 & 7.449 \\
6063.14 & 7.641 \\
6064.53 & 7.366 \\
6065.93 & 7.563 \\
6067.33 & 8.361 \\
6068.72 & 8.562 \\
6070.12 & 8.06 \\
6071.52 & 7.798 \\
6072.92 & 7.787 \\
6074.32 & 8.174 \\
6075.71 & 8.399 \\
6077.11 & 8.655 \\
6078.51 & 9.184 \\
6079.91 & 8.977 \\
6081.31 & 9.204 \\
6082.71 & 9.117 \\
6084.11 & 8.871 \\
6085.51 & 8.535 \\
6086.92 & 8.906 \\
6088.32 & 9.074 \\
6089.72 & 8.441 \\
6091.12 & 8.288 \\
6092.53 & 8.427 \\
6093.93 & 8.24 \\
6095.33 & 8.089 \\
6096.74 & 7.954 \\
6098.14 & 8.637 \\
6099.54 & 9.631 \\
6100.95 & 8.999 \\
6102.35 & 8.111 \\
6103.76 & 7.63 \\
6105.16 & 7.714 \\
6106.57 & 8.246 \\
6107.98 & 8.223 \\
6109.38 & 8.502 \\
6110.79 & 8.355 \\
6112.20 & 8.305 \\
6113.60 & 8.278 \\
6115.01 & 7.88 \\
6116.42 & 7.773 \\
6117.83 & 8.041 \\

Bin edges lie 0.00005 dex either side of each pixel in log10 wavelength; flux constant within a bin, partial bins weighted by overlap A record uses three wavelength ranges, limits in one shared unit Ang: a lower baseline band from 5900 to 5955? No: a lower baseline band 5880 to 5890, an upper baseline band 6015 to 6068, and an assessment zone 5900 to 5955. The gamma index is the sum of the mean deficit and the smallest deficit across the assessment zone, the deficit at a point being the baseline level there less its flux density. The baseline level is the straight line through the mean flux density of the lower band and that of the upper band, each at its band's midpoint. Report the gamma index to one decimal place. -1.8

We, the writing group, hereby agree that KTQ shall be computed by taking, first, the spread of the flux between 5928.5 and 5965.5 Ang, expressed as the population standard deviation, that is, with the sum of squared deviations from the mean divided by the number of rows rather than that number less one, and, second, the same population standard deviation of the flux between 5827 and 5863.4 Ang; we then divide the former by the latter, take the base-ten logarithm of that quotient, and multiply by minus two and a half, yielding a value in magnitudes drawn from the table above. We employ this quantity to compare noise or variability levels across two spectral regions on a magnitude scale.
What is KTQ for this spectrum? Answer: -0.71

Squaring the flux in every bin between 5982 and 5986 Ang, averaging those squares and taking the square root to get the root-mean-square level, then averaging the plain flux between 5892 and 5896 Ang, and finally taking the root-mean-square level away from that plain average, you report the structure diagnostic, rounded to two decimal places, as -0.95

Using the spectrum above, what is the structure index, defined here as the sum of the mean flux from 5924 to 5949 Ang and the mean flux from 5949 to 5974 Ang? 17.0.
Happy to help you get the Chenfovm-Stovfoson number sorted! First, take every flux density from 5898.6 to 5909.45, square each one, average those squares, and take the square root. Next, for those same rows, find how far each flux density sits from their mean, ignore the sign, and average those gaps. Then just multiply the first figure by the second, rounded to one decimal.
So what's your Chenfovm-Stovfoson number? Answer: 1.1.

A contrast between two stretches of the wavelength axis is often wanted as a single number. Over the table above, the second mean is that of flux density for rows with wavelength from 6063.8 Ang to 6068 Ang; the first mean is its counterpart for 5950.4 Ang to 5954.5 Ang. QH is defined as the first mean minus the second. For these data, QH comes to 1.4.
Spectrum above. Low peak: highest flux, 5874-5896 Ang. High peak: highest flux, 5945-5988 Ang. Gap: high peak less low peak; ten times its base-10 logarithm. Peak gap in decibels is 3.1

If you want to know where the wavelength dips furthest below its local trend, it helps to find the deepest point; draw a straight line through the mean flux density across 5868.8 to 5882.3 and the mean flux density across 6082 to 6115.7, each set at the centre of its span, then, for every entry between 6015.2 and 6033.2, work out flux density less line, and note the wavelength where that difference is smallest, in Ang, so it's 6032.50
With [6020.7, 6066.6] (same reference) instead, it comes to 6050.58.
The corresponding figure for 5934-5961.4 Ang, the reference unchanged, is 5937.41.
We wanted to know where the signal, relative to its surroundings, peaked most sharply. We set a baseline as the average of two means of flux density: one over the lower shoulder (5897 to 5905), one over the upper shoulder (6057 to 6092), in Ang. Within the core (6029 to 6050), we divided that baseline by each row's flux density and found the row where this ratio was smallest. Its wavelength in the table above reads 6029.72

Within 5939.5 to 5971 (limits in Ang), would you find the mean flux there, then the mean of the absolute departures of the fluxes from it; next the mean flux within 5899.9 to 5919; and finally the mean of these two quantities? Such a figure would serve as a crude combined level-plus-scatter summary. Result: 4.52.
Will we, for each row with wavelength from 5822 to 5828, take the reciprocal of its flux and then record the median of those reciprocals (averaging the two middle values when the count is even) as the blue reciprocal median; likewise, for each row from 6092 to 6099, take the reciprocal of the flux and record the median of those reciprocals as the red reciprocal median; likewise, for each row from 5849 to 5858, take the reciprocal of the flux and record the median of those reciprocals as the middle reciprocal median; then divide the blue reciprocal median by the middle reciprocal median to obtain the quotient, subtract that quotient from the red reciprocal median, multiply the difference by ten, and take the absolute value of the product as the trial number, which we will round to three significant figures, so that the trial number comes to 8.90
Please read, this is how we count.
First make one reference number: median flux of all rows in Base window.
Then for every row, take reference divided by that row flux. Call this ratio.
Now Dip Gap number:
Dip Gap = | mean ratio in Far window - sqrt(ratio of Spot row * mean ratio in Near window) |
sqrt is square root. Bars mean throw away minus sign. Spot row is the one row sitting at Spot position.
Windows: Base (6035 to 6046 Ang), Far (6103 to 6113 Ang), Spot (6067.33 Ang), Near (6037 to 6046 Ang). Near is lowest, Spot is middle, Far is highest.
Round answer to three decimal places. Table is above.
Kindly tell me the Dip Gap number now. 0.020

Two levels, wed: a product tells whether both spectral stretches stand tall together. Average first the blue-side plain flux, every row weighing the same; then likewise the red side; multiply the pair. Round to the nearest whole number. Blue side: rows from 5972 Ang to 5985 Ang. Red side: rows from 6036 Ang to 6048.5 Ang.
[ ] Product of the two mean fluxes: 67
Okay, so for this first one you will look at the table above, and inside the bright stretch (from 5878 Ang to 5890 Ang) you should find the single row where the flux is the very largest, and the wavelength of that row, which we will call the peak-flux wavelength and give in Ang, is 5878.92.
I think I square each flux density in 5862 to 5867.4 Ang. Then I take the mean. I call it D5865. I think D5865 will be 82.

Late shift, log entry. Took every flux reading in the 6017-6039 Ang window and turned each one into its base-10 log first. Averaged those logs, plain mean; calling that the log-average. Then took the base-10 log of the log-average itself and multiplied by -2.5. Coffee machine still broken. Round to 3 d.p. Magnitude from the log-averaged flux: 0.084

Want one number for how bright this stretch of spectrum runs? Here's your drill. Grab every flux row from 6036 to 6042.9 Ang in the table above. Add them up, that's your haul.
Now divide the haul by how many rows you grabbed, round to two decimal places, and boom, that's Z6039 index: 8.17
